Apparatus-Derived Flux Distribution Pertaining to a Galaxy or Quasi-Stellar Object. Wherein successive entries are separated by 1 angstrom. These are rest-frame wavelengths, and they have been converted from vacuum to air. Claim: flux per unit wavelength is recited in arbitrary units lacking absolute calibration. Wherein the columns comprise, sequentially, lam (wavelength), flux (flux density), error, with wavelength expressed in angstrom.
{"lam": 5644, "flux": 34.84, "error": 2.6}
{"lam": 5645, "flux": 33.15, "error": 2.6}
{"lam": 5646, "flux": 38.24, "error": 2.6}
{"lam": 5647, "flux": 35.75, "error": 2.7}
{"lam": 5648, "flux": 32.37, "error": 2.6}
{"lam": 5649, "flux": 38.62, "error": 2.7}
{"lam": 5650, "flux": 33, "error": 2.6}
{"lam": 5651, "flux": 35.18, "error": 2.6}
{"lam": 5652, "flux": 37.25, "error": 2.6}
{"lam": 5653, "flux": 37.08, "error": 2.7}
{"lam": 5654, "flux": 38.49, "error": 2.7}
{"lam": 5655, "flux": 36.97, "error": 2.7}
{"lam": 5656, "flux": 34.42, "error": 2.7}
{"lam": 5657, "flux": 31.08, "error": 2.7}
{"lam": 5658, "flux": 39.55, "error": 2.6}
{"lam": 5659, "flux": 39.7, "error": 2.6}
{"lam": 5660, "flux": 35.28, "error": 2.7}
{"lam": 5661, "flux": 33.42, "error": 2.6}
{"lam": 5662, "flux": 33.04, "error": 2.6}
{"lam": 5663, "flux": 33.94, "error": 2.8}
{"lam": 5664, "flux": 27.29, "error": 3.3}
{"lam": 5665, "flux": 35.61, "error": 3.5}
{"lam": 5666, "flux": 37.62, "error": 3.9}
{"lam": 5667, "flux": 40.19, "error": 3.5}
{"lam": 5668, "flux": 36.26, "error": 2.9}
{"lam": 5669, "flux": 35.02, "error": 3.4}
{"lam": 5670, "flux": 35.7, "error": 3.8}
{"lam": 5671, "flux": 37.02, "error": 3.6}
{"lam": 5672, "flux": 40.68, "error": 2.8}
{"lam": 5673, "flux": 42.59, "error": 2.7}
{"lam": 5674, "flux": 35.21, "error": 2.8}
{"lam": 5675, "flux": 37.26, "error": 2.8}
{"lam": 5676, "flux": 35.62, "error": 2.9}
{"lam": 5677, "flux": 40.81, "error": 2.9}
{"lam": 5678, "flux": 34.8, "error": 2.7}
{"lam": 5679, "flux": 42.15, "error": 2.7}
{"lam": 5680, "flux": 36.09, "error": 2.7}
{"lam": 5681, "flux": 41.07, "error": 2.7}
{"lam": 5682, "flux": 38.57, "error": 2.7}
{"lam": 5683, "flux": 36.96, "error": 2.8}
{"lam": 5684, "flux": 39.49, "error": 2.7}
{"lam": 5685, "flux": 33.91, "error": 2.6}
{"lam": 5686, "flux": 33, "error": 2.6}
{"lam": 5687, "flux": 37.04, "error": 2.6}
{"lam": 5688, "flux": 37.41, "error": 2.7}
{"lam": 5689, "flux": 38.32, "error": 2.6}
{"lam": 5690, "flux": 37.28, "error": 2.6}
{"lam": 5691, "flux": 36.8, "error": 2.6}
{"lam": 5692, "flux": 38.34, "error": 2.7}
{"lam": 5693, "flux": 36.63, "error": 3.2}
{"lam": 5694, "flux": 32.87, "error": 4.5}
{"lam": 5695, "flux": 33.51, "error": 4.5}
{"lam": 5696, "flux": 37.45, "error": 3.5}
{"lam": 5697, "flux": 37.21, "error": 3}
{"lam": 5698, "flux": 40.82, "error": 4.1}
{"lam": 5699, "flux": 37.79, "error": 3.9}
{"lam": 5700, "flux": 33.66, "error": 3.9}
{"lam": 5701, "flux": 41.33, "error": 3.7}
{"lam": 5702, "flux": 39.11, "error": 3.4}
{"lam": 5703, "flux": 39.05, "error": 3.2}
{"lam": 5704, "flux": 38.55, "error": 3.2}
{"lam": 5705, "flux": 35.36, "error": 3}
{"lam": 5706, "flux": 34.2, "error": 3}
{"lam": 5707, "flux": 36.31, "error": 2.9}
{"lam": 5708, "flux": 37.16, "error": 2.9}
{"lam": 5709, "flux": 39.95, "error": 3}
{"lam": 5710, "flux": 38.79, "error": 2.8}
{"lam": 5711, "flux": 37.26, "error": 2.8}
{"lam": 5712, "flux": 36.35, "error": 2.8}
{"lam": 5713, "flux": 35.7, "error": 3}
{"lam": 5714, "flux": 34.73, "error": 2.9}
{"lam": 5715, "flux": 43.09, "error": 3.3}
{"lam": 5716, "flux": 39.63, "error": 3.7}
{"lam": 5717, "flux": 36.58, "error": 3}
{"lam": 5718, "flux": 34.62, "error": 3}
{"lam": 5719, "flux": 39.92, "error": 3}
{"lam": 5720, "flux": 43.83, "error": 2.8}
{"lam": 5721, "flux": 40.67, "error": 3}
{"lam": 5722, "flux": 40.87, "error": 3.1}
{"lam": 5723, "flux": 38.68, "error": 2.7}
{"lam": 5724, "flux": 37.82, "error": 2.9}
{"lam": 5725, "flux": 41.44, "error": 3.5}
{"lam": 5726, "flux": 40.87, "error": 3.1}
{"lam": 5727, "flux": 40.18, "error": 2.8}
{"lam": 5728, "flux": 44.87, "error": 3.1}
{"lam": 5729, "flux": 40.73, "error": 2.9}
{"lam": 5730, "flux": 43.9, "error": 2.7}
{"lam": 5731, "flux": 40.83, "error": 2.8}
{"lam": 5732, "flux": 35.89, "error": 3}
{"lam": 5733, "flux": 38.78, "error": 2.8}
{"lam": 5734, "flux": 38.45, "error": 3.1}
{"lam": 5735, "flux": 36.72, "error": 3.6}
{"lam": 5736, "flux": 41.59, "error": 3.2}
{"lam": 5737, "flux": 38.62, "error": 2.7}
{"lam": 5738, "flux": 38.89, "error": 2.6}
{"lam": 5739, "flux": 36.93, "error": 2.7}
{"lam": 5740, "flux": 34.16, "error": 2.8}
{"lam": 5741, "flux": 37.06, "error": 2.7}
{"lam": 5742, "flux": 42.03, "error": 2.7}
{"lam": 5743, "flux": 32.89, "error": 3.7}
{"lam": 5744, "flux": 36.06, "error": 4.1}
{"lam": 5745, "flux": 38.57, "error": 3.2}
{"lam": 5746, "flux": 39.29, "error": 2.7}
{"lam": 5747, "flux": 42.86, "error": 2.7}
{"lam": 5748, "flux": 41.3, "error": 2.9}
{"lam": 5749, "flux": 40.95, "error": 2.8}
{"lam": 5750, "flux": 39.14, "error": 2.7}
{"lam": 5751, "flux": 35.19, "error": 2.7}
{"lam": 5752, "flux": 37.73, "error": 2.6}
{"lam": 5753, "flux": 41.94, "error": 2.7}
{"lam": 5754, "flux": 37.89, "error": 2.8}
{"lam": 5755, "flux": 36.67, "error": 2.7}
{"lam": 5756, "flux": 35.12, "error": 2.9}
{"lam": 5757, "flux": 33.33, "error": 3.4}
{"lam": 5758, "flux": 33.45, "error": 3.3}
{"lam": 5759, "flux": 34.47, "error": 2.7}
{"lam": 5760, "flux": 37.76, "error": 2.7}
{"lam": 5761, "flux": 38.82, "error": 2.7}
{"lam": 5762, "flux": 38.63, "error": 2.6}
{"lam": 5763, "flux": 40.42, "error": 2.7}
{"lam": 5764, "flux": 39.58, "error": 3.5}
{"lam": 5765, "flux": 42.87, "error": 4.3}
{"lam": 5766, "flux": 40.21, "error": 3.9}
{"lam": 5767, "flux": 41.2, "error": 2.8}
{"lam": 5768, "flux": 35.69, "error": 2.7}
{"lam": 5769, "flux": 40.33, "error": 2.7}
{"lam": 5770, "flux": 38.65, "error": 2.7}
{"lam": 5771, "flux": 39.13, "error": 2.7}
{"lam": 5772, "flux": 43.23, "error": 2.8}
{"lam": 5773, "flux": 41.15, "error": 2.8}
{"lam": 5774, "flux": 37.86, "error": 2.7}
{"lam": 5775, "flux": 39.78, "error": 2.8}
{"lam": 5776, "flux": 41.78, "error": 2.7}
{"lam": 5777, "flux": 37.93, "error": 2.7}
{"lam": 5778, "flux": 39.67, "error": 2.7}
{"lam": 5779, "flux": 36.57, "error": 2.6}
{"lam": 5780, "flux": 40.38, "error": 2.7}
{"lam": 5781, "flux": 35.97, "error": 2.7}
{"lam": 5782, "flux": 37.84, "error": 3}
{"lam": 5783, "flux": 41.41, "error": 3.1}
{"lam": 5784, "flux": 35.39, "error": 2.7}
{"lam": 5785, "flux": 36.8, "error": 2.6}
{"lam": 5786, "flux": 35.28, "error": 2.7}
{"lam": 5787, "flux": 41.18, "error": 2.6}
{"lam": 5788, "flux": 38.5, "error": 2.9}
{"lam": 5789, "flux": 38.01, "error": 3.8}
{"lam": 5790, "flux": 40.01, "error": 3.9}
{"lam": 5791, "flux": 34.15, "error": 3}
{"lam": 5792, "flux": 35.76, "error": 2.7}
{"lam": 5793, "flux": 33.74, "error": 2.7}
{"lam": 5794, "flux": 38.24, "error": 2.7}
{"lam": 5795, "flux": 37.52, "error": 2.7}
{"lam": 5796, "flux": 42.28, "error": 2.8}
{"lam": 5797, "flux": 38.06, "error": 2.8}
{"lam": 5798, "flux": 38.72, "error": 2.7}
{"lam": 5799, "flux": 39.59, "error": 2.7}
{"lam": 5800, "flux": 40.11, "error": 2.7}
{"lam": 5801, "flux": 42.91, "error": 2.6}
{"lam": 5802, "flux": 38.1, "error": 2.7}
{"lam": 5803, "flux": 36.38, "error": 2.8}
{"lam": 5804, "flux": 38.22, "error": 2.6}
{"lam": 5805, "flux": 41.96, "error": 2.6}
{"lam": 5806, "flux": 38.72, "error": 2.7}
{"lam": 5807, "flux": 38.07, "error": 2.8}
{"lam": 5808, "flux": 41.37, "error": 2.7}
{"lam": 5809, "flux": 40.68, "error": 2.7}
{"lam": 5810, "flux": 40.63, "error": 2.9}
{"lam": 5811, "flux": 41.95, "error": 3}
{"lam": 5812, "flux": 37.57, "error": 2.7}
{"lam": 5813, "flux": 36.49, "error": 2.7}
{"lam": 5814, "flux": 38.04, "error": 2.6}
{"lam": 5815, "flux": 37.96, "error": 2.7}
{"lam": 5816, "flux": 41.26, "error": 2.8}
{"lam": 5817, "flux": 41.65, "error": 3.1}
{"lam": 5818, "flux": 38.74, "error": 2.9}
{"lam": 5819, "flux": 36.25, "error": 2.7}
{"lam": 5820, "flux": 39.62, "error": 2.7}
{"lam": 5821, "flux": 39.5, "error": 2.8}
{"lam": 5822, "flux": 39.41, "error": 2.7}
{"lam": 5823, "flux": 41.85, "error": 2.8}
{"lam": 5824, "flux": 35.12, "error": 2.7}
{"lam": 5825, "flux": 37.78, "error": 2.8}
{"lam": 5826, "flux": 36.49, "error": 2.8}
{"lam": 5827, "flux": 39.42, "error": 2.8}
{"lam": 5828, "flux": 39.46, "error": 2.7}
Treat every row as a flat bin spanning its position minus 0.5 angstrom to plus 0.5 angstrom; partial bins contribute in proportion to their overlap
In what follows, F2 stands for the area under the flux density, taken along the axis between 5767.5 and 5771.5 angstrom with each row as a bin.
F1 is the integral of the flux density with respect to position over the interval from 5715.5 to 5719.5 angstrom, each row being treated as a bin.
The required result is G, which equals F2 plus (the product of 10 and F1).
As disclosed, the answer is 1661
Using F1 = 151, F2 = 154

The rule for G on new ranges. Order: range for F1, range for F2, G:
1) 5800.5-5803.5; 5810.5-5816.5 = 1407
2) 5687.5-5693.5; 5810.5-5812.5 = 2327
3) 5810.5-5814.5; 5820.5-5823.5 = 1661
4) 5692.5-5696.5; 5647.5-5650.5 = 1509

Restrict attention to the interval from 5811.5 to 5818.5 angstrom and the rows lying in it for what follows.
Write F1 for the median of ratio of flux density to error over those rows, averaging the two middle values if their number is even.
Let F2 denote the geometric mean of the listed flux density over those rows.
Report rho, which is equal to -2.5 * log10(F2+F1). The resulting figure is -4.30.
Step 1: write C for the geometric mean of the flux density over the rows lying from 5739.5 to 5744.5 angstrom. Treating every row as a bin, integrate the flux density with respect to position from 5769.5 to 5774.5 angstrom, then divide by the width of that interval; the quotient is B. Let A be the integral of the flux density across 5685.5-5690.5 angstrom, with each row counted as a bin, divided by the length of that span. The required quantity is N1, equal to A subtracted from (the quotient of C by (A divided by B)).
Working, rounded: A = 36.6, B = 40.0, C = 36.3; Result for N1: 3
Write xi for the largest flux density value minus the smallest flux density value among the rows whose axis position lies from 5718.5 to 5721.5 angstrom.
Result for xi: 3.91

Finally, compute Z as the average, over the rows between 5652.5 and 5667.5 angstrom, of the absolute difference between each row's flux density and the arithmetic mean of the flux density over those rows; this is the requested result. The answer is 2.74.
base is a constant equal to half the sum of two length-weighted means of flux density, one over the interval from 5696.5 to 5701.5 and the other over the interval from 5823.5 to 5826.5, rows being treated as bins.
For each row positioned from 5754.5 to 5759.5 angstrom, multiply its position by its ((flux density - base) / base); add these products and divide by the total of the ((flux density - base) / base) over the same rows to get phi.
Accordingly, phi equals 5757.4 angstrom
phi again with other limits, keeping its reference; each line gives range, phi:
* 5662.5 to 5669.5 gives 5664.3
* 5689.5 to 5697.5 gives 5694.4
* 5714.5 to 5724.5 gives 5719.3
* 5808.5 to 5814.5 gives 5810.2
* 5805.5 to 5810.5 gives 5808.5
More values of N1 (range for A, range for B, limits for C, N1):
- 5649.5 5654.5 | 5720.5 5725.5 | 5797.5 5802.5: 8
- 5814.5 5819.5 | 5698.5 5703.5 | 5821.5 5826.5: -2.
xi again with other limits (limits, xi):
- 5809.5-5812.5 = 4.38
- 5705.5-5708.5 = 2.96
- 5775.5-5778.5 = 3.85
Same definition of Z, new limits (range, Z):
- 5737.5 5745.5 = 2.07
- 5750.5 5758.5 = 2.14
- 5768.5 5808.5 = 1.86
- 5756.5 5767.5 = 2.54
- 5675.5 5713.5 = 1.85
